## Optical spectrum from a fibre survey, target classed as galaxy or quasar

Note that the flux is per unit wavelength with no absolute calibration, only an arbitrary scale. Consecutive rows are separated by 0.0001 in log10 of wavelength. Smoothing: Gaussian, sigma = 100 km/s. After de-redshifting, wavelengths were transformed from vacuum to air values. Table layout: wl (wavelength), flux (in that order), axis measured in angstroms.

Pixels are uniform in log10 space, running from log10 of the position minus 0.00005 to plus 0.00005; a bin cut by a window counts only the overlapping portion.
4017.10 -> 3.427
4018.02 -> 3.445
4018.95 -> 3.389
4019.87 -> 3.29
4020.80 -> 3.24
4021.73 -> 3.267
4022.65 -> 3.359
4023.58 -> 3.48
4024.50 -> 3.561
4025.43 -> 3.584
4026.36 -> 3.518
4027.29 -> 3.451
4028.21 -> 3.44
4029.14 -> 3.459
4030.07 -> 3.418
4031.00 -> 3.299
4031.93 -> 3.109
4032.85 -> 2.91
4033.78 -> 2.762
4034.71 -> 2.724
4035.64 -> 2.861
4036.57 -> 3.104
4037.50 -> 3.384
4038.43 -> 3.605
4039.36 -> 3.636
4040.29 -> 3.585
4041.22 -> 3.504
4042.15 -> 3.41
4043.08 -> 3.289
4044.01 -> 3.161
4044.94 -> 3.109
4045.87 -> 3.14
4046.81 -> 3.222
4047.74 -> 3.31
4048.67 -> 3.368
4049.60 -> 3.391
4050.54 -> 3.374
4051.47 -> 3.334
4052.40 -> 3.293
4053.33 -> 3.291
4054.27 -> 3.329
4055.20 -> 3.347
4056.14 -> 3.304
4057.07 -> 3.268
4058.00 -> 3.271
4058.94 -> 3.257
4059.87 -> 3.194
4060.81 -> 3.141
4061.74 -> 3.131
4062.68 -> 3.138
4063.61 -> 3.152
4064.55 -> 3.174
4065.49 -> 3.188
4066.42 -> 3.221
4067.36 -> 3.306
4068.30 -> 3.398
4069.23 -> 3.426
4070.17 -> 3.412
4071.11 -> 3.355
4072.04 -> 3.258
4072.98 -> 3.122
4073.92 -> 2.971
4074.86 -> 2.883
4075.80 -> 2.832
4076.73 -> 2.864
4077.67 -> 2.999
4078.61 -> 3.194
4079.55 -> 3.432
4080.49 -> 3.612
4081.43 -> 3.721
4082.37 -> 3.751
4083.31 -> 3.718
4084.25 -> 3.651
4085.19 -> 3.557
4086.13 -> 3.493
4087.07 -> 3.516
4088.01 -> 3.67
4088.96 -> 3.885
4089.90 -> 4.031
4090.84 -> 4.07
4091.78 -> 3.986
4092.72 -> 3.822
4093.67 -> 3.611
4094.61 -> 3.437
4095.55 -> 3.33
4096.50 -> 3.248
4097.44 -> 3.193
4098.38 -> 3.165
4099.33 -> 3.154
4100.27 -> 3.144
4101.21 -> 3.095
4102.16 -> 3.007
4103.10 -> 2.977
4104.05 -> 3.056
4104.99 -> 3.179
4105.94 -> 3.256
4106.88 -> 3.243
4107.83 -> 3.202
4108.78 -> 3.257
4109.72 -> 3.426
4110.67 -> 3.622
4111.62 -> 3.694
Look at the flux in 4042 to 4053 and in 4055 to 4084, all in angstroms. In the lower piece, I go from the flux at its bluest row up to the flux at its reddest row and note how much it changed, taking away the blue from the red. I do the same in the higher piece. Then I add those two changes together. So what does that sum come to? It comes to 0.25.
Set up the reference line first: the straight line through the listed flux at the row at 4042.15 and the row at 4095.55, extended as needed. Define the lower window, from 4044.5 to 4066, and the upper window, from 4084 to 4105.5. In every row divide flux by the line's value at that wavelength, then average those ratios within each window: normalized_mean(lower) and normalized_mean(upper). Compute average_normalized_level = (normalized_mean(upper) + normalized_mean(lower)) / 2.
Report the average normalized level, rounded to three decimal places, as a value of 0.996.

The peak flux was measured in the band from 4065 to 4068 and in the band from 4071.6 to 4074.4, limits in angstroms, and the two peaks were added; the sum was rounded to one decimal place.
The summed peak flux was 6.6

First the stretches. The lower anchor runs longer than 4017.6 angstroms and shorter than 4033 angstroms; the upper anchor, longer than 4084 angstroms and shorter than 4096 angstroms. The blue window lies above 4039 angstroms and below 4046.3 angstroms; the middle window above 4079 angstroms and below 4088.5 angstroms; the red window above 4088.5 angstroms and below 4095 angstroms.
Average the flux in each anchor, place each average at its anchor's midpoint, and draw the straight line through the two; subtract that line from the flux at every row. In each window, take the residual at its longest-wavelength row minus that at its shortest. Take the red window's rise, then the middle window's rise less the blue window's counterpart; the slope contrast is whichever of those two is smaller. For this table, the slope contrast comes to -0.48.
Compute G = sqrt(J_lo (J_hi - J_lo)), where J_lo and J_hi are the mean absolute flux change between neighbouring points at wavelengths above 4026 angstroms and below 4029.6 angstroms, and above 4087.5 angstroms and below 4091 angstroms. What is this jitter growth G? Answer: 0.057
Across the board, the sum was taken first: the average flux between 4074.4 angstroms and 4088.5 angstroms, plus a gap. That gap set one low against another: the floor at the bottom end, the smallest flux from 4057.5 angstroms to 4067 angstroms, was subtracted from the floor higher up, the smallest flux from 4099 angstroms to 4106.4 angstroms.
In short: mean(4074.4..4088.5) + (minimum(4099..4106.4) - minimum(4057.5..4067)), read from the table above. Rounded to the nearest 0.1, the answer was 3.2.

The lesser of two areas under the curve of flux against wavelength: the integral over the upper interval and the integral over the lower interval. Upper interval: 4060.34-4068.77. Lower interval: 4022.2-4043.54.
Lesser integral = 27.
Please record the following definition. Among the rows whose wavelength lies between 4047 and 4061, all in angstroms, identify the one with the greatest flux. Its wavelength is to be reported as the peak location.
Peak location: 4049.60 angstroms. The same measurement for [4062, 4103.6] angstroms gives 4090.84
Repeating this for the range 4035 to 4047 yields 4039.36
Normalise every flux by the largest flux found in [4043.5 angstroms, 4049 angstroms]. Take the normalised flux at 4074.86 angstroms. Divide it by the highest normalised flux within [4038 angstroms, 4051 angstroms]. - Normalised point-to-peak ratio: 0.79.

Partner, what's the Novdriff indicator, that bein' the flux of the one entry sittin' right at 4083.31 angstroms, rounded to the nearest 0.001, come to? 3.718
